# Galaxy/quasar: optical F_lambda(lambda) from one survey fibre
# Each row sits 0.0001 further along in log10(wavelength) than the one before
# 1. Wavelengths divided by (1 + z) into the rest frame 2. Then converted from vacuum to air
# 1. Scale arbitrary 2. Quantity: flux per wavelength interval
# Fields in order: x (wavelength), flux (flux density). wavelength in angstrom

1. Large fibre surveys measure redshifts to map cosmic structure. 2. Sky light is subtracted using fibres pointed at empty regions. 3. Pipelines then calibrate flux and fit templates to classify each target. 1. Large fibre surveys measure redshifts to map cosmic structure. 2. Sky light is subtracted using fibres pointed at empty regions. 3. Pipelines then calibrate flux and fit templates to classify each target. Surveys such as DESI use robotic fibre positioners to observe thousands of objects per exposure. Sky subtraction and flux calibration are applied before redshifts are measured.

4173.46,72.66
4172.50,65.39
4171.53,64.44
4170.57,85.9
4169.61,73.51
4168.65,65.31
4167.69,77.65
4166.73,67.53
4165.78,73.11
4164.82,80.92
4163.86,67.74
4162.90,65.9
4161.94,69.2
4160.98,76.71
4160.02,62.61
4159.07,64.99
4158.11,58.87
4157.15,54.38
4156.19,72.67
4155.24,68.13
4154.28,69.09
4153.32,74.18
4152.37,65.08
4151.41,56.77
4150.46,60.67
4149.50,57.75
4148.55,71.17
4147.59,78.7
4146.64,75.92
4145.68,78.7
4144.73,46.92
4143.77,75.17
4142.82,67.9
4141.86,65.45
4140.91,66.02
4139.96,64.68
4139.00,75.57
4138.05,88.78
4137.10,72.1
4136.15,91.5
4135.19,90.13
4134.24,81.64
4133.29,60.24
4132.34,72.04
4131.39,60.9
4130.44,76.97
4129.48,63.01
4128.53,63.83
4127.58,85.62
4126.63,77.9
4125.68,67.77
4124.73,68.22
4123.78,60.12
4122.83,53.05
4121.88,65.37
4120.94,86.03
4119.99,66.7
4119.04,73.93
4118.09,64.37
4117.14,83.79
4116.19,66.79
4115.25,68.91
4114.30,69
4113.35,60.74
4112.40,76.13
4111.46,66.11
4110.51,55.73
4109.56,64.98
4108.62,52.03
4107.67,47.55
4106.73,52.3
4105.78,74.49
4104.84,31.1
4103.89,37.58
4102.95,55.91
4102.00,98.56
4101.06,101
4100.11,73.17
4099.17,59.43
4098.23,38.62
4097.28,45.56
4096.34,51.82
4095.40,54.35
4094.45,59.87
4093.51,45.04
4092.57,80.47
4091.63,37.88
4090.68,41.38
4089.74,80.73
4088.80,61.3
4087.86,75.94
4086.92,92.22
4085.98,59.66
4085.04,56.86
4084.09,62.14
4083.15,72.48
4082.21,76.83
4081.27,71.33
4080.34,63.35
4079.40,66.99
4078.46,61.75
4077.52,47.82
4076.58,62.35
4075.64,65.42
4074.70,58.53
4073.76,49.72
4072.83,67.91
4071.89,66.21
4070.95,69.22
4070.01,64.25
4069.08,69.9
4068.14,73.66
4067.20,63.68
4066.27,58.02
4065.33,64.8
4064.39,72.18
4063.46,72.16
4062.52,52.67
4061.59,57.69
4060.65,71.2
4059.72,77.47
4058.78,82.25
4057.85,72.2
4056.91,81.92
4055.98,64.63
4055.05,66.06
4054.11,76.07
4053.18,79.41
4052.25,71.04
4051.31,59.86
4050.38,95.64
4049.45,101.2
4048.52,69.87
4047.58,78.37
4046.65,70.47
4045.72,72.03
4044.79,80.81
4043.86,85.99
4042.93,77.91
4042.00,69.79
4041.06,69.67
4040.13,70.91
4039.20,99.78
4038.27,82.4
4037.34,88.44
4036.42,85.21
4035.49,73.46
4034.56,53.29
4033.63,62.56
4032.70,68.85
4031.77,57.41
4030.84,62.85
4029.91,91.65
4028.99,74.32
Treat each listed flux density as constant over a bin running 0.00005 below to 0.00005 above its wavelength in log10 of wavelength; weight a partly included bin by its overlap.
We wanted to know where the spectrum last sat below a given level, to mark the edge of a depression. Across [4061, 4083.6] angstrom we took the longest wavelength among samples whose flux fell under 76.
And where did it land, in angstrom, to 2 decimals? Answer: 4083.15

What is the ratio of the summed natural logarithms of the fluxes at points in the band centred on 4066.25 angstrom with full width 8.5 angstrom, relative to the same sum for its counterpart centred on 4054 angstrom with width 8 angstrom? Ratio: 0.973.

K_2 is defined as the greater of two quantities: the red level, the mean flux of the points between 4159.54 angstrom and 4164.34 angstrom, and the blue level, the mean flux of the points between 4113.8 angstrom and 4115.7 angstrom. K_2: 69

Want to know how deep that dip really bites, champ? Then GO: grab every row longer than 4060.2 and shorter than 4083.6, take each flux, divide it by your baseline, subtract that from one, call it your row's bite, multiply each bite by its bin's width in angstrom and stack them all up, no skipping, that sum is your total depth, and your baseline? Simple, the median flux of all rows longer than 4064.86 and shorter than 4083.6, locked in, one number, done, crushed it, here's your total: 0 angstrom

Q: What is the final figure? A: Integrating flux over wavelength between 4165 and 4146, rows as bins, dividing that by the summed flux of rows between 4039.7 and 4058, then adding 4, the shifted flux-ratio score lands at 4.85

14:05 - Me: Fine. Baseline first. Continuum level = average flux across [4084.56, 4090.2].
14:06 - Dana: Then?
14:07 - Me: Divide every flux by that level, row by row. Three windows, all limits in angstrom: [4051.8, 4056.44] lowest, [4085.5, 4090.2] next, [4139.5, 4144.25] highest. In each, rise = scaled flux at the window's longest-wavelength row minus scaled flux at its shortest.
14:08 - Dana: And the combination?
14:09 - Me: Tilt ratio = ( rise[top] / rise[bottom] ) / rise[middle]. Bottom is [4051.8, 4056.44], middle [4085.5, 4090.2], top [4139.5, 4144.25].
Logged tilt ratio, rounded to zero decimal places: -6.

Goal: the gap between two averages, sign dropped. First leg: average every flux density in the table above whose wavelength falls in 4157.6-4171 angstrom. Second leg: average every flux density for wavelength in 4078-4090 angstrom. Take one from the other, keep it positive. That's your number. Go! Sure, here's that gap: 1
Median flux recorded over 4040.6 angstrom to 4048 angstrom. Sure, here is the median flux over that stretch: 75.0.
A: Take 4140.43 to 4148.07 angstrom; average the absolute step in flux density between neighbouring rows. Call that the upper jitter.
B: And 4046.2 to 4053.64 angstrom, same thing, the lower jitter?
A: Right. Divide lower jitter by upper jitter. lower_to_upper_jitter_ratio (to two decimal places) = 1.43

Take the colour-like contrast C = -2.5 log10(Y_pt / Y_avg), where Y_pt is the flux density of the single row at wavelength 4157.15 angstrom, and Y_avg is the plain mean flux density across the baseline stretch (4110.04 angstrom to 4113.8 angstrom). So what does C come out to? 0.19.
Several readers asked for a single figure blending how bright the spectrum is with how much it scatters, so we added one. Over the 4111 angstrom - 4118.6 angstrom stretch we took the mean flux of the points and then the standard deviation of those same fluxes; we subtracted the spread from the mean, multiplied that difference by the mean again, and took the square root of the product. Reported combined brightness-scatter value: 66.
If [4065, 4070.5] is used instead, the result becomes 63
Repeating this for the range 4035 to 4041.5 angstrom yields 76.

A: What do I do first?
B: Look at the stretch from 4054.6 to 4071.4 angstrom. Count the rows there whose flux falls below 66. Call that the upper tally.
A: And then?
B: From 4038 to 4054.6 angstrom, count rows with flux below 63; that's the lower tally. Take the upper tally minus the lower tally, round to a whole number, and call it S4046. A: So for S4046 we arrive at 6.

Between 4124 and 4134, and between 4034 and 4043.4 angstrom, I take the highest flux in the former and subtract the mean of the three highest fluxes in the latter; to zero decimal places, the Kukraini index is -6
